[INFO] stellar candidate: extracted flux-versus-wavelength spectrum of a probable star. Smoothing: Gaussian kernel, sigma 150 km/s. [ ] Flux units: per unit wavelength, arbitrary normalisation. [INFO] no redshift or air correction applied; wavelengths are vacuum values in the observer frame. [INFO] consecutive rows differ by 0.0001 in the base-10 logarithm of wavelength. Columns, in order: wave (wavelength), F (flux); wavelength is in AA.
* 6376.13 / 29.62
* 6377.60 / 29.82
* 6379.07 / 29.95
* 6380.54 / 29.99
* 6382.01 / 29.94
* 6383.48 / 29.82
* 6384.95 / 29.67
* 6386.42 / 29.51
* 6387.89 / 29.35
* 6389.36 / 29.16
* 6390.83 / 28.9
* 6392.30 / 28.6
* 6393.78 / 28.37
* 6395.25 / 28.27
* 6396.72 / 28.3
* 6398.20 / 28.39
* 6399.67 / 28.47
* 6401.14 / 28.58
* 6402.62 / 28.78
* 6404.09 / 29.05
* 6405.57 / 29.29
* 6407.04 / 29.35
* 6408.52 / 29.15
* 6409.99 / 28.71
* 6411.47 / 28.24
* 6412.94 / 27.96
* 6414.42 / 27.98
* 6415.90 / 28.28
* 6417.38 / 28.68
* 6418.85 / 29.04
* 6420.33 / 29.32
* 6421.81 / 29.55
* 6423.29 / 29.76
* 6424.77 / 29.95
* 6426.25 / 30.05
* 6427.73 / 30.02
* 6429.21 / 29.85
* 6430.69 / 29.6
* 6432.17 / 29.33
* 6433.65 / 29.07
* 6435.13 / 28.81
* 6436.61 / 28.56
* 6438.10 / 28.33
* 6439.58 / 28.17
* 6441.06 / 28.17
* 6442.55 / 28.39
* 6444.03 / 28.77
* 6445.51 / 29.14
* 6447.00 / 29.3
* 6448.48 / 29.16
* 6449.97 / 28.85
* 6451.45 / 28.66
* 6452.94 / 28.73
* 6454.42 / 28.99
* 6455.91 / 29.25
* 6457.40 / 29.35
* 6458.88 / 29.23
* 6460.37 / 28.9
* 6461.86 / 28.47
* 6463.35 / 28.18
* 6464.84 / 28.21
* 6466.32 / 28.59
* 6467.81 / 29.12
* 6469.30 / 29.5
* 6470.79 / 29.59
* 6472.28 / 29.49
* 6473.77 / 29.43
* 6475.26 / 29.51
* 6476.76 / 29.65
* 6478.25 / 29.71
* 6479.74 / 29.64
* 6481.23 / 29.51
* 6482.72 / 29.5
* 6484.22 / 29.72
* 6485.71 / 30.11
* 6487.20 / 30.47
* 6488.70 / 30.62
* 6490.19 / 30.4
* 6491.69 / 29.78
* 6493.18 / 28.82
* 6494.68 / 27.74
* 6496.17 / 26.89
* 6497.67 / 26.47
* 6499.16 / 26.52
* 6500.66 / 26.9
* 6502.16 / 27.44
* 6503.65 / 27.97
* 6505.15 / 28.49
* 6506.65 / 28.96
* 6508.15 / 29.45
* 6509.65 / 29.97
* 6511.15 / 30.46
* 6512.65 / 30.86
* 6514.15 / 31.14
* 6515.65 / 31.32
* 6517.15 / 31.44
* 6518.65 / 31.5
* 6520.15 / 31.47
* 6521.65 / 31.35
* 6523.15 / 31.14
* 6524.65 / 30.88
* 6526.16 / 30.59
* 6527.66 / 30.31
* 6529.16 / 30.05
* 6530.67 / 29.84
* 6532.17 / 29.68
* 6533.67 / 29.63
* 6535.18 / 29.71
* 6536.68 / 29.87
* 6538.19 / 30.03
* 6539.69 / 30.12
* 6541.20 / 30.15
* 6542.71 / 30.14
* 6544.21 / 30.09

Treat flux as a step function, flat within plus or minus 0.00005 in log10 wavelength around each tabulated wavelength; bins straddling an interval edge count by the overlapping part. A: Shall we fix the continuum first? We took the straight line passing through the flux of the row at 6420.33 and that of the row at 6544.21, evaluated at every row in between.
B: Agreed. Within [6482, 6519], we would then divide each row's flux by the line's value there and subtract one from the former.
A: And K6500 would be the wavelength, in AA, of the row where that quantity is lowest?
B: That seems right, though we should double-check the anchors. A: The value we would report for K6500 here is 6497.67 AA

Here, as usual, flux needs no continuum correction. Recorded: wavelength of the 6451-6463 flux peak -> 6457.40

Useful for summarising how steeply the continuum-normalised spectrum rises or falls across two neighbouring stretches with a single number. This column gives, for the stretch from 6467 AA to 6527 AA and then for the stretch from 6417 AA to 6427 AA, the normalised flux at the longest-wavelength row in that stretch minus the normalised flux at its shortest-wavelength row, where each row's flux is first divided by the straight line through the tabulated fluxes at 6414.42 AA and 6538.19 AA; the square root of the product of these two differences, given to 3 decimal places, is 0.027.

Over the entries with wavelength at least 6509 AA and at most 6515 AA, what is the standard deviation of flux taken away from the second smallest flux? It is 30.0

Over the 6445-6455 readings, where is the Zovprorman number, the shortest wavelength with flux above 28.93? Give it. 6445.51 AA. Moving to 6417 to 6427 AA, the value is 6418.85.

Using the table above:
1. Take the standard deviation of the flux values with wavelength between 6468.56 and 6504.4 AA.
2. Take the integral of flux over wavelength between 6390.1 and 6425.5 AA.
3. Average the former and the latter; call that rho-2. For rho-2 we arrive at 510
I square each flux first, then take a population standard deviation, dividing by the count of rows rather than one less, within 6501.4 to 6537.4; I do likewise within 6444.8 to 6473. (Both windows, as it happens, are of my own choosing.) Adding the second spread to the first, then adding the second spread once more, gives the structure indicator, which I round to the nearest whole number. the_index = 113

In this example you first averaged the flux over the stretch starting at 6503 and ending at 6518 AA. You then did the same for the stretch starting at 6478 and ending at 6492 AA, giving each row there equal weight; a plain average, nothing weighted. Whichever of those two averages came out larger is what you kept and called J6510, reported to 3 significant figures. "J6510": 30.0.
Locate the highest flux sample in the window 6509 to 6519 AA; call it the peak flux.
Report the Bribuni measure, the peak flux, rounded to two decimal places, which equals 31.50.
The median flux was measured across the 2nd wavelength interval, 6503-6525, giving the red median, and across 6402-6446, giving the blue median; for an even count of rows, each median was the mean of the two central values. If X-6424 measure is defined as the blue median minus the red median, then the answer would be -1.8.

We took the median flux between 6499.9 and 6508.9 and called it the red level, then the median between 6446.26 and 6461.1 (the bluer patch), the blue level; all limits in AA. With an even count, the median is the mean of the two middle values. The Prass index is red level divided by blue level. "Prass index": 0.97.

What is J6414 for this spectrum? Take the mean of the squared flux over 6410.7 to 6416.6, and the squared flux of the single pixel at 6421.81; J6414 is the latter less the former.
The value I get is 83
